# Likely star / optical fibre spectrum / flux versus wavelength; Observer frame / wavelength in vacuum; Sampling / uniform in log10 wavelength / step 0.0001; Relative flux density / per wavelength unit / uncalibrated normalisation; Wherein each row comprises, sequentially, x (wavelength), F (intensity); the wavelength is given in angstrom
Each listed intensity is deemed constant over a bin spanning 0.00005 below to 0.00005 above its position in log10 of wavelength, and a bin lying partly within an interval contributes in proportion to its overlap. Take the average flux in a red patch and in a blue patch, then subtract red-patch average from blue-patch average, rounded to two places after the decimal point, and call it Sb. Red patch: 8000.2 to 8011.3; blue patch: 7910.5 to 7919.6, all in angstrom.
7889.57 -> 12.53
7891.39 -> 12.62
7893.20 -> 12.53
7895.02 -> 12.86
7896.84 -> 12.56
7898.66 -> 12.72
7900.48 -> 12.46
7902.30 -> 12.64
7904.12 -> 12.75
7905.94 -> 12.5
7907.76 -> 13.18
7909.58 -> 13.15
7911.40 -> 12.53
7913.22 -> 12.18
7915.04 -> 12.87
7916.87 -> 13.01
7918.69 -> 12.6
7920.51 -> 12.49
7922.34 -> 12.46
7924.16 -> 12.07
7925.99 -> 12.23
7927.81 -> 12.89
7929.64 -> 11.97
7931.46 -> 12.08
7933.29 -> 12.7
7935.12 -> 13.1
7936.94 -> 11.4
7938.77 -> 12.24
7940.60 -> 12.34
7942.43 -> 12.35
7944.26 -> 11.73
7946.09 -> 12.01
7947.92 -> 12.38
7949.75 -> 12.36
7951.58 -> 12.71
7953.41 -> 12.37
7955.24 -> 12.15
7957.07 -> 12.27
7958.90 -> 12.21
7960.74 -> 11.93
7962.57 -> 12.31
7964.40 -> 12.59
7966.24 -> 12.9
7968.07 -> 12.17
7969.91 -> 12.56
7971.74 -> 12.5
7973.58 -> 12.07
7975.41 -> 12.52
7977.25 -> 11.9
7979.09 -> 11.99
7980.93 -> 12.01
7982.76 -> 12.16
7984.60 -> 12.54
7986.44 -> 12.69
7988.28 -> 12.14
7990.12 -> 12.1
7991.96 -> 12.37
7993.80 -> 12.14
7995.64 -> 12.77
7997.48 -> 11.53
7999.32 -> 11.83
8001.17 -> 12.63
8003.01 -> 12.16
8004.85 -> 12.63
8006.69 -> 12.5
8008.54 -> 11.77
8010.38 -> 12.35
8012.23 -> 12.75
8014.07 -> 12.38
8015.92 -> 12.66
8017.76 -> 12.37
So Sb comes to 0.30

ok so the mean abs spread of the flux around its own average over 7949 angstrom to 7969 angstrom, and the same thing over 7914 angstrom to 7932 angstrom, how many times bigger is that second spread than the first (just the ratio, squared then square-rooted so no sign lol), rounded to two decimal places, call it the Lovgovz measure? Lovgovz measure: 1.49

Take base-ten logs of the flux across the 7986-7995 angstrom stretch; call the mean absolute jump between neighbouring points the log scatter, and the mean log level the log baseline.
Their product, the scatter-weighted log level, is 0.010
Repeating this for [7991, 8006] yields 0.023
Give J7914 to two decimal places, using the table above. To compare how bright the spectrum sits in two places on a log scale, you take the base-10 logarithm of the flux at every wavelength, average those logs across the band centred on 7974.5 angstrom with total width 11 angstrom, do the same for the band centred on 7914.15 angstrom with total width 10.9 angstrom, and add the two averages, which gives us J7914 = 2.19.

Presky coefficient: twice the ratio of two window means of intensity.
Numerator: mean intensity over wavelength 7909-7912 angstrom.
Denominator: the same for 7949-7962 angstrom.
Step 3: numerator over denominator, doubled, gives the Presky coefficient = 2.09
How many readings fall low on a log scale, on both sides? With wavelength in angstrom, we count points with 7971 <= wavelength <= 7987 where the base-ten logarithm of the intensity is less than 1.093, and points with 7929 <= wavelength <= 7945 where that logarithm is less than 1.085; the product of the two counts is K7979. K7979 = 20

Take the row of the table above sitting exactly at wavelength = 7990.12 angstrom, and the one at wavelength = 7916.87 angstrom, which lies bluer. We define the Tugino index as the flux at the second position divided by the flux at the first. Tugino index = 1.08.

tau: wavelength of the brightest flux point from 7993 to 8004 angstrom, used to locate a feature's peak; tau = 7995.64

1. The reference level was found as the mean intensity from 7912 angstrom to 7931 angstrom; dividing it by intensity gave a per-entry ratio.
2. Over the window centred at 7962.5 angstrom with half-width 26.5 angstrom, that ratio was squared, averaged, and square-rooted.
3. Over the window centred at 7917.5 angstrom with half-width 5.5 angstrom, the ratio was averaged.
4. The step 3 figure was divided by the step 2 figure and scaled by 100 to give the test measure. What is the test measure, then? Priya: 97.2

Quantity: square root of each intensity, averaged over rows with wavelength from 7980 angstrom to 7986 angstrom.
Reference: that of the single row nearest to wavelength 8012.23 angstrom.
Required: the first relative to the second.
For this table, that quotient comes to 0.98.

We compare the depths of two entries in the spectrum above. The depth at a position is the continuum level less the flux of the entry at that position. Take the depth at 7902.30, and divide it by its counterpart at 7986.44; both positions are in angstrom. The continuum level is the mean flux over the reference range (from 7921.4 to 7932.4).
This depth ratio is 0.9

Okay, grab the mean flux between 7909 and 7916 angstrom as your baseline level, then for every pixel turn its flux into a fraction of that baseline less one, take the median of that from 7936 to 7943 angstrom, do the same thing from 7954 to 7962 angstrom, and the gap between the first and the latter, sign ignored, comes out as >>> 0.0087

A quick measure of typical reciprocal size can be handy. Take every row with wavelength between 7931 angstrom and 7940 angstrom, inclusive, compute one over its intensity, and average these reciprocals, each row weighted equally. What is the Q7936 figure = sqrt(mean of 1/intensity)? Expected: 0.285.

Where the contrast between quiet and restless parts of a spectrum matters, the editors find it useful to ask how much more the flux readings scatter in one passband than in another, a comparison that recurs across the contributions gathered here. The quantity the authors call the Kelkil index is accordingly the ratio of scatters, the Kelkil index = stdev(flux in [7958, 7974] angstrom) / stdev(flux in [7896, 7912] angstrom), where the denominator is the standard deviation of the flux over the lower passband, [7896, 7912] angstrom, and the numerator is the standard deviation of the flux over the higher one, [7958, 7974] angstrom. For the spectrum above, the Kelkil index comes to 1.12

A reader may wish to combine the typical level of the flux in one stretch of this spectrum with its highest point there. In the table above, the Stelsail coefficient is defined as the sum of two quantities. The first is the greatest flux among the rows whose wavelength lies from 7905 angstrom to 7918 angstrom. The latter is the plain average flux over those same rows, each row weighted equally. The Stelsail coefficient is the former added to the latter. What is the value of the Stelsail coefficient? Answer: 26.0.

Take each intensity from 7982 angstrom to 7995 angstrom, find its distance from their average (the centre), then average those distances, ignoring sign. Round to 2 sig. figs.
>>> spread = 0.20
